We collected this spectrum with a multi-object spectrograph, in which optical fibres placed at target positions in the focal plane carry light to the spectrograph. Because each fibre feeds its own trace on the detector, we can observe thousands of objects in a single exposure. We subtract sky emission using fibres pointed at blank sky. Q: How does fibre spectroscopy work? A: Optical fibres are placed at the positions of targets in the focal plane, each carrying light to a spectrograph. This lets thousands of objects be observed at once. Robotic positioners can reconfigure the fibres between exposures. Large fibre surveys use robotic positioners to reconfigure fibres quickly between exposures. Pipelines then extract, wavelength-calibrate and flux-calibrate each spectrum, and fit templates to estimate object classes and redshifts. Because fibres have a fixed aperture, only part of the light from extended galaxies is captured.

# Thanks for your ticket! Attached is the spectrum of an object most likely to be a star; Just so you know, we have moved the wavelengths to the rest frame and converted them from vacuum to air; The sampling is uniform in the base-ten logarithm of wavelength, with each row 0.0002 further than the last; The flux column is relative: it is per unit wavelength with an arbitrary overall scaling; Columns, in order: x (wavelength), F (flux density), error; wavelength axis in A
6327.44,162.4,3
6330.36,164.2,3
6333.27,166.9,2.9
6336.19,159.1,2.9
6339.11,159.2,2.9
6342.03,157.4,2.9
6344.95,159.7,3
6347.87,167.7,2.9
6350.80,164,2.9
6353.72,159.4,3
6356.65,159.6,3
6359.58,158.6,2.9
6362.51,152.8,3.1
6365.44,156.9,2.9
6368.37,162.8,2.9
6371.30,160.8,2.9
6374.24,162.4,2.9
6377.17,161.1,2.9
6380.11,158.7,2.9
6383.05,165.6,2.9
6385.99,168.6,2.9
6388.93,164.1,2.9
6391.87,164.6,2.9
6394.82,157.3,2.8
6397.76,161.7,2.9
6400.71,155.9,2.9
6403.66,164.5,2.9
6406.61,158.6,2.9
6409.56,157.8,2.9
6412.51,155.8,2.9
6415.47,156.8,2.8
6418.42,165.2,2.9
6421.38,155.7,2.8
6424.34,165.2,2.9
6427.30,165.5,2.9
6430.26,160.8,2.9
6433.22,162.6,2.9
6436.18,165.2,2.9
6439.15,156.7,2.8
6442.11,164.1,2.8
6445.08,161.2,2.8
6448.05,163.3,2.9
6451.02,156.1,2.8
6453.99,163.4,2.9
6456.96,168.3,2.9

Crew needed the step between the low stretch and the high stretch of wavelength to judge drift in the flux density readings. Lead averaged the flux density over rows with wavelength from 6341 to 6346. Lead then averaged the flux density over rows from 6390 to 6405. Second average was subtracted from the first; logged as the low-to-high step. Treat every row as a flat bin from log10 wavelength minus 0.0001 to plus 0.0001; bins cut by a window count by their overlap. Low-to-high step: -2.2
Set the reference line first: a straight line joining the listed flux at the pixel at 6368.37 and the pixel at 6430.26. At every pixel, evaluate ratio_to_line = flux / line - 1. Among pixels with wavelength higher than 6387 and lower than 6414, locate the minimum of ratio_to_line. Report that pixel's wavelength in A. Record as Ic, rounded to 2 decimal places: 6400.71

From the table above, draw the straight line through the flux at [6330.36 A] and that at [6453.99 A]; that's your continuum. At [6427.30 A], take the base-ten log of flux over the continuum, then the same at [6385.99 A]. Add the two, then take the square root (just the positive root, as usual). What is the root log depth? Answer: 0.132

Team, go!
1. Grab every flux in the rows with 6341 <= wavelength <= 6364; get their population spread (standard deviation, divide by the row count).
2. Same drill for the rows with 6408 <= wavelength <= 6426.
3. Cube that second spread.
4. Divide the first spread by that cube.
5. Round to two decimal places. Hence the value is 0.06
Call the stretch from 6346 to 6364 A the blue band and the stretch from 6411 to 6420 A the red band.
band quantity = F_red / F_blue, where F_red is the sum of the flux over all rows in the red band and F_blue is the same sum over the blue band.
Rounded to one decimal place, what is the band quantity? 0.5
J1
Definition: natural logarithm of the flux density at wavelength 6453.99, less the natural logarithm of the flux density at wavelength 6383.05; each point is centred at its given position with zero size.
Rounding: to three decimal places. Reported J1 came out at -0.013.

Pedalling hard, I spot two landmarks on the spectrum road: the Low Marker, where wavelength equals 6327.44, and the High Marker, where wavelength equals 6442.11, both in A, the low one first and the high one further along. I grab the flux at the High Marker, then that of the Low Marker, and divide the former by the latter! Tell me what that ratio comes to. 1.010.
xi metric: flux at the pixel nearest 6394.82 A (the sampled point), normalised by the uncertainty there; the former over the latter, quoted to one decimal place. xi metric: 56.2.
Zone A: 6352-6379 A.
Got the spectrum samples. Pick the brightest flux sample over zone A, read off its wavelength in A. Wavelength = 6368.37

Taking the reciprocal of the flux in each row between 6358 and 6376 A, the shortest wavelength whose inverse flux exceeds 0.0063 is 6359.58 A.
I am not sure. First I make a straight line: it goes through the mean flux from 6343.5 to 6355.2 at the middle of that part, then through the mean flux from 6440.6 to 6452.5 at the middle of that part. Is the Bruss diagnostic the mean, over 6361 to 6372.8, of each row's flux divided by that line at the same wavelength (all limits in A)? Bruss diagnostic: 0.97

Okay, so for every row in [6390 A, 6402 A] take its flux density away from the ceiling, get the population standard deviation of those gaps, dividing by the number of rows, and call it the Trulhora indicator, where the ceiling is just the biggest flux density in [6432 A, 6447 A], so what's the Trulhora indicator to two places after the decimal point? 3.47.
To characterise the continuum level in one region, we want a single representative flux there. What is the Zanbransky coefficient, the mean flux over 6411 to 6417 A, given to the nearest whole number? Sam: 156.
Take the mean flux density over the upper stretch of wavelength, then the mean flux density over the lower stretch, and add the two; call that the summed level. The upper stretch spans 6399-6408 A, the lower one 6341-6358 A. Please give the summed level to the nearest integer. 321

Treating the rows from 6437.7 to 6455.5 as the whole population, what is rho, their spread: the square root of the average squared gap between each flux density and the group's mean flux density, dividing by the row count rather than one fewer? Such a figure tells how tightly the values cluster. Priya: 3.24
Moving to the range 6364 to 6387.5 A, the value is 3.47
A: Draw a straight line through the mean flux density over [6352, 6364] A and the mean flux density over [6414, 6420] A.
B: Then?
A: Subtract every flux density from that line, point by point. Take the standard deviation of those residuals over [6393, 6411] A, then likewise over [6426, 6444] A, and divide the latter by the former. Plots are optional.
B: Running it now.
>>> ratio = 1.07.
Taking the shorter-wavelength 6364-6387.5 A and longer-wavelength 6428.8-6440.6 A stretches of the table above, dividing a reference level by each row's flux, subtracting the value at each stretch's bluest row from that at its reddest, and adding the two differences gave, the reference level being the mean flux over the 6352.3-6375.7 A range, -0.044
